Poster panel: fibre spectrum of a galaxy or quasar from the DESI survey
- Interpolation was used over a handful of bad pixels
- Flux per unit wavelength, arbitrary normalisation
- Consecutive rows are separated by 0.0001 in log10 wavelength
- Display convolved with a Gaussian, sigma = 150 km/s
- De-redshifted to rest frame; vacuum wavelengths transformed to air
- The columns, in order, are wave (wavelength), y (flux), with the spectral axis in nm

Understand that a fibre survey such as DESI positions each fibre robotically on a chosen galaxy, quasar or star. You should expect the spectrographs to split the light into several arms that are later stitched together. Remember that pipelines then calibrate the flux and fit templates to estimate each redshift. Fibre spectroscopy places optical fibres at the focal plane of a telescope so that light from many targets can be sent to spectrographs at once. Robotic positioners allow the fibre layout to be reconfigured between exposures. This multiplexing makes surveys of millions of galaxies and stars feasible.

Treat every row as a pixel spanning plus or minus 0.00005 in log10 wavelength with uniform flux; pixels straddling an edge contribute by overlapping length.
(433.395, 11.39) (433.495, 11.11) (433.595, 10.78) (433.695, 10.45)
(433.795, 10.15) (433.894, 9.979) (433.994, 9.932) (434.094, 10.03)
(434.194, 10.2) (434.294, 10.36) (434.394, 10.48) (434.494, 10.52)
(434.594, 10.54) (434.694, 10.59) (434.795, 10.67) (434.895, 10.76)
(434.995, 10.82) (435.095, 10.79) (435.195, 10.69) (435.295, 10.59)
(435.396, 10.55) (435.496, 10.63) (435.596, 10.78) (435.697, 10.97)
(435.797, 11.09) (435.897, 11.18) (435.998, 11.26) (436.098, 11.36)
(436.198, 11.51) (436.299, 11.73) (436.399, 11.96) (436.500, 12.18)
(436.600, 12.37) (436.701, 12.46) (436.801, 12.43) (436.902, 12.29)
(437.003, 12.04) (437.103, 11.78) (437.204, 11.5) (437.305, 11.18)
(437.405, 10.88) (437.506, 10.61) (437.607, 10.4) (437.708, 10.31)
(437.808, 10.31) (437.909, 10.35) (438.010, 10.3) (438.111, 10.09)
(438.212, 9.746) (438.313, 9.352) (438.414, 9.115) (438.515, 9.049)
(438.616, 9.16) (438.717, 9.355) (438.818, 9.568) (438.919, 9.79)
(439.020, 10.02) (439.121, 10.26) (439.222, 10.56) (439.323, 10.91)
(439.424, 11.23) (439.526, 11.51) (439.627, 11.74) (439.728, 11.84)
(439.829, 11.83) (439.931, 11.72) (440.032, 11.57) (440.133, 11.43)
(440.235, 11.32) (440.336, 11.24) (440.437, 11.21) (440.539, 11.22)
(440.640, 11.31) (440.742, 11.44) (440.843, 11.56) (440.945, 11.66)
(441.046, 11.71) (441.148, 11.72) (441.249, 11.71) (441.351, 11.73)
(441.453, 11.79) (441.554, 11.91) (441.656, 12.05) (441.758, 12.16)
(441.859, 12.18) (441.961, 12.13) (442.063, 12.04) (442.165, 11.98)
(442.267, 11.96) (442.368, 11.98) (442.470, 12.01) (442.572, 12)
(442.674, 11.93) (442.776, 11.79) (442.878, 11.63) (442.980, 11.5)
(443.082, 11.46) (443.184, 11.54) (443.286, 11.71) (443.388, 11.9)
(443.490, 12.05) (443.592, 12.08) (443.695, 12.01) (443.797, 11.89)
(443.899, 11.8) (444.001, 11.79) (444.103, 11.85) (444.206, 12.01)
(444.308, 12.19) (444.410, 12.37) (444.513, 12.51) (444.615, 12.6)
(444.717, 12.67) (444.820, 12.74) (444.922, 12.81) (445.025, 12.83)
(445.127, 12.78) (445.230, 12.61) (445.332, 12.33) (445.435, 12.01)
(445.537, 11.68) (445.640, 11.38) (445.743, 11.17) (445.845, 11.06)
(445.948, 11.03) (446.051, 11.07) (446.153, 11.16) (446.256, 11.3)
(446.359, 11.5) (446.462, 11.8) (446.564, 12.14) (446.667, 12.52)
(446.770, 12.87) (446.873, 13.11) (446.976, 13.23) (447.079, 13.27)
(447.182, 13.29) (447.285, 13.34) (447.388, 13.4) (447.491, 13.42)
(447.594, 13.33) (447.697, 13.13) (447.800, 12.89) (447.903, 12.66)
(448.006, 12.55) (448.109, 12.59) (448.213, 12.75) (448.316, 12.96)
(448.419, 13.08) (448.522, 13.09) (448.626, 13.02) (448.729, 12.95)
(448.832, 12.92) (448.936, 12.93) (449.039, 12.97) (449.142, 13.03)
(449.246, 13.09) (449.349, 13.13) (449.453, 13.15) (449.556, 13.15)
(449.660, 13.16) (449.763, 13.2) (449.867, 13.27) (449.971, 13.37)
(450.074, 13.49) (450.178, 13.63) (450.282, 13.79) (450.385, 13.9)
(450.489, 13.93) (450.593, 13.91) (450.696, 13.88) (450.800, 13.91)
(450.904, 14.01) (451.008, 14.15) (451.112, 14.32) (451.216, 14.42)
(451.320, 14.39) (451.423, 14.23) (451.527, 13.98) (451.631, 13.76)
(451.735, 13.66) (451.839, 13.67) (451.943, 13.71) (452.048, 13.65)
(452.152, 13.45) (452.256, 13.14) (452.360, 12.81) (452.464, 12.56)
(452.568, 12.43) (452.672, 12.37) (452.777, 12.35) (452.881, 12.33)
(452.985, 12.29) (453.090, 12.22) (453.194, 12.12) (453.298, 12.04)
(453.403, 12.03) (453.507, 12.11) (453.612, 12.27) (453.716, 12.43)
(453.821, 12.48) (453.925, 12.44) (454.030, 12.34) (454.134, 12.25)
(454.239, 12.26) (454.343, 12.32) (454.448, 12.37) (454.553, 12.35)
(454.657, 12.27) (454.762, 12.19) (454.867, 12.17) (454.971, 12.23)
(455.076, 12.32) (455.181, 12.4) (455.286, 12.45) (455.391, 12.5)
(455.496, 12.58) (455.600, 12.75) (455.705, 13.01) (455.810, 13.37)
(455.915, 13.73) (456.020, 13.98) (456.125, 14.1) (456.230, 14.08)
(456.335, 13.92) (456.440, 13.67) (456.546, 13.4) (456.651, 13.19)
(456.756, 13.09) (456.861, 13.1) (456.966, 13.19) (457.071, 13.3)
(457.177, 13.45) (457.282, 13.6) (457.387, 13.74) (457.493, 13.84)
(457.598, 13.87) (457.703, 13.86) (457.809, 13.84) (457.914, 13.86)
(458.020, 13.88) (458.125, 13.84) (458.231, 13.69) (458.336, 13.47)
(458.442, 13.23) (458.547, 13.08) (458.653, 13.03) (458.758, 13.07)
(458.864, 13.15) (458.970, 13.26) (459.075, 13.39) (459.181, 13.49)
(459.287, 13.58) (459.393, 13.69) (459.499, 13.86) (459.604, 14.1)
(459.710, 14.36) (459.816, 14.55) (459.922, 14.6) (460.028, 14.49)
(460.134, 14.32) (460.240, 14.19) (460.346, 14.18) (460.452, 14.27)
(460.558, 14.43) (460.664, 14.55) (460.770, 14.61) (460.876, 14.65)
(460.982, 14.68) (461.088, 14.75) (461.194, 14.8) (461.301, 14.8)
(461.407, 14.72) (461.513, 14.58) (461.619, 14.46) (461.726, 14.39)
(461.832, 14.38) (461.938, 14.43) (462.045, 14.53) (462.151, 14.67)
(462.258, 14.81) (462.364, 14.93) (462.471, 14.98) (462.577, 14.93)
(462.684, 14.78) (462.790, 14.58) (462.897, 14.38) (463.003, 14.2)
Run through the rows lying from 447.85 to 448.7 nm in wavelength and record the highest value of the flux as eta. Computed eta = 13.09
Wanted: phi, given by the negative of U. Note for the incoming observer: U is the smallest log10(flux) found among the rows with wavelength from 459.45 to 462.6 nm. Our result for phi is -1.14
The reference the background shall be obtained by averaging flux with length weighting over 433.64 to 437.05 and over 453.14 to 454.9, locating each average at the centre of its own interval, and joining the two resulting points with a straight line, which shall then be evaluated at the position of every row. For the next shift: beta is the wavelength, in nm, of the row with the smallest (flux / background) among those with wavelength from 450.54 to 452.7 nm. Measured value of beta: 452.672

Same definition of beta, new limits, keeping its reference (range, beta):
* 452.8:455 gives 453.403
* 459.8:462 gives 460.346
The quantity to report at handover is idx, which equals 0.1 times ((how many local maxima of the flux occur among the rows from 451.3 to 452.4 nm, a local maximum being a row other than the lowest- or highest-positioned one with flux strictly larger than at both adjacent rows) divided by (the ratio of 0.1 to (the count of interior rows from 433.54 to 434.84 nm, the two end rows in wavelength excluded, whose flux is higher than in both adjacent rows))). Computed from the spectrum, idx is 0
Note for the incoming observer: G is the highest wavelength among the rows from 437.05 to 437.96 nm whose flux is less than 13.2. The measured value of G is 437.909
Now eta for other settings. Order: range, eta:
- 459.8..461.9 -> 14.8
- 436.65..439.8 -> 12.46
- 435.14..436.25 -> 11.51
